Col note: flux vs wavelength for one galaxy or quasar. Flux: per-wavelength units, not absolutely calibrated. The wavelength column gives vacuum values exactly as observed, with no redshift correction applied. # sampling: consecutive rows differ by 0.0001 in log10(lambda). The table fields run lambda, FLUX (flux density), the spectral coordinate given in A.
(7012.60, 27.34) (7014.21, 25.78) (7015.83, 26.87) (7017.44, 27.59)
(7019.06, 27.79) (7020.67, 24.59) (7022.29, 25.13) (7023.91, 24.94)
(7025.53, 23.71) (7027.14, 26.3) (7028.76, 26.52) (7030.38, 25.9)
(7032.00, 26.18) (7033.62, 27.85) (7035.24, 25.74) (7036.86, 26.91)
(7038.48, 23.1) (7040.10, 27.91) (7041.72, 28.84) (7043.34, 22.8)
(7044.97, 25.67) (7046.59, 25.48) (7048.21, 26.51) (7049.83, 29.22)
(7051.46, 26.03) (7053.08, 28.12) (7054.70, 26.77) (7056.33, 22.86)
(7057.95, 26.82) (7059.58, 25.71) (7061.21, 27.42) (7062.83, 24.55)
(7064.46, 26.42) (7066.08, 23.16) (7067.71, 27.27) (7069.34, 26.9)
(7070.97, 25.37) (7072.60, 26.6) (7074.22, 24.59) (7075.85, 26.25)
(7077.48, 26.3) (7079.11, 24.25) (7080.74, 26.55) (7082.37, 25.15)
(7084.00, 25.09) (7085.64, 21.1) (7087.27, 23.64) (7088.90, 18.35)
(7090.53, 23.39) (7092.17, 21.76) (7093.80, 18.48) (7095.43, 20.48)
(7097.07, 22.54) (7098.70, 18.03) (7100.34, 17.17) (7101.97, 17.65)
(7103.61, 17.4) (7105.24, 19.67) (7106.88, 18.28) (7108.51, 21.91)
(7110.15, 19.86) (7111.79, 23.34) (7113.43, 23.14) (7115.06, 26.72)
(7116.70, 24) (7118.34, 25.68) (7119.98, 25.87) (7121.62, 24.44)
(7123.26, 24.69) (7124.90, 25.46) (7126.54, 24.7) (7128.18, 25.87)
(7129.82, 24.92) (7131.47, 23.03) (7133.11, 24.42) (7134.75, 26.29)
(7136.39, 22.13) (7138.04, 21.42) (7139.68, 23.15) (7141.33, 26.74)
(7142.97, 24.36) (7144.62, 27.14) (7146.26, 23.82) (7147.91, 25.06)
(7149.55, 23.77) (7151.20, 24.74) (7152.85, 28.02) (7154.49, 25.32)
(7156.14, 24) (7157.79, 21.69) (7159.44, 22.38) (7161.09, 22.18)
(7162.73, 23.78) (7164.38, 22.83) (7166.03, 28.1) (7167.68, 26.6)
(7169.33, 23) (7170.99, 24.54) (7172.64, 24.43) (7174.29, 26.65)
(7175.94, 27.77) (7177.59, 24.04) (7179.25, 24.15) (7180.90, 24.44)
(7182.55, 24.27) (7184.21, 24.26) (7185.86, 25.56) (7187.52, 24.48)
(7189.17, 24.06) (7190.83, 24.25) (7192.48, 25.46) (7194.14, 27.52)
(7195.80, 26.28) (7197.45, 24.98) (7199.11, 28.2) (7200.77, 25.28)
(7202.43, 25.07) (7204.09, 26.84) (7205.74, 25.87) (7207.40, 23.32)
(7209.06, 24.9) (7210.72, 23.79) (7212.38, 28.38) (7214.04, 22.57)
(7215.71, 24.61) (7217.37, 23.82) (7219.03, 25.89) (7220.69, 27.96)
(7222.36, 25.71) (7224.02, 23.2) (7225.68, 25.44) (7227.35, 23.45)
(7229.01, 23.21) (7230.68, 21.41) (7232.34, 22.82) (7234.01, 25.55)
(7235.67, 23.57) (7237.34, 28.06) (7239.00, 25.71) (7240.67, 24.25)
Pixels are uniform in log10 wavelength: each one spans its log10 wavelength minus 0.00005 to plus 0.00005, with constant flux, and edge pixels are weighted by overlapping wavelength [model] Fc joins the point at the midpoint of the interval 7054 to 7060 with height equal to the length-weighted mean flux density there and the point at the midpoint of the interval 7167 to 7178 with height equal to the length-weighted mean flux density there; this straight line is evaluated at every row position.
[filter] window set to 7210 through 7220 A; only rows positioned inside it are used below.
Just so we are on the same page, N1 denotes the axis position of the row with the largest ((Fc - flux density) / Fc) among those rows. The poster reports 7214.04 A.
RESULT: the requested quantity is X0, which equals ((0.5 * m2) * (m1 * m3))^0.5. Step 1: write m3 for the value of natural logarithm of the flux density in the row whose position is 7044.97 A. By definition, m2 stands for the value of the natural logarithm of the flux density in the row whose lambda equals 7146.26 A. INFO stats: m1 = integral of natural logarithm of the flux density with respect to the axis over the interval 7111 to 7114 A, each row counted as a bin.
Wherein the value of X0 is 7.0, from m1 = 9.4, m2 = 3.17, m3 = 3.25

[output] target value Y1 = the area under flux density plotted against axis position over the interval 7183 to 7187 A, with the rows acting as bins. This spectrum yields 99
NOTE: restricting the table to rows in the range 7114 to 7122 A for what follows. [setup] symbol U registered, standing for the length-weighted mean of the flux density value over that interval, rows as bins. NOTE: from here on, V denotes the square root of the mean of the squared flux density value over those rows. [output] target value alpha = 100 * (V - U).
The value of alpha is 2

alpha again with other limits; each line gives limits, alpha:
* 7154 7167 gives 9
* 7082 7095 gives 30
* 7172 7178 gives -14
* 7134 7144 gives 5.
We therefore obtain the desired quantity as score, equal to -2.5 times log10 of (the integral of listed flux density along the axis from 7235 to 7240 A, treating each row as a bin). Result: -5.3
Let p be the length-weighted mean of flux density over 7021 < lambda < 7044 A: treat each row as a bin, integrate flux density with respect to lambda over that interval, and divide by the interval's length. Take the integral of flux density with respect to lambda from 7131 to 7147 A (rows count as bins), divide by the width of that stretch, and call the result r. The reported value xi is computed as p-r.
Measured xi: 1.6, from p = 25.8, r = 24.3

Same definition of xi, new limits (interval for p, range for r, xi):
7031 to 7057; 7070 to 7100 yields 3.1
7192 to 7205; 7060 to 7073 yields 0.3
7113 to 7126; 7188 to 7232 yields 0.0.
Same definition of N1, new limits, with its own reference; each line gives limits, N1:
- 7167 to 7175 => 7169.33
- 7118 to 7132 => 7131.47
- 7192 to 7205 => 7197.45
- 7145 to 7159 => 7157.79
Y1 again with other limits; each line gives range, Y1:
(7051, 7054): 82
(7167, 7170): 74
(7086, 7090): 85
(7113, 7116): 76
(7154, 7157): 74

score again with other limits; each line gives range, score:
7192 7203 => -6.1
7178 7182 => -5.0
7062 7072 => -6.0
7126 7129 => -4.7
